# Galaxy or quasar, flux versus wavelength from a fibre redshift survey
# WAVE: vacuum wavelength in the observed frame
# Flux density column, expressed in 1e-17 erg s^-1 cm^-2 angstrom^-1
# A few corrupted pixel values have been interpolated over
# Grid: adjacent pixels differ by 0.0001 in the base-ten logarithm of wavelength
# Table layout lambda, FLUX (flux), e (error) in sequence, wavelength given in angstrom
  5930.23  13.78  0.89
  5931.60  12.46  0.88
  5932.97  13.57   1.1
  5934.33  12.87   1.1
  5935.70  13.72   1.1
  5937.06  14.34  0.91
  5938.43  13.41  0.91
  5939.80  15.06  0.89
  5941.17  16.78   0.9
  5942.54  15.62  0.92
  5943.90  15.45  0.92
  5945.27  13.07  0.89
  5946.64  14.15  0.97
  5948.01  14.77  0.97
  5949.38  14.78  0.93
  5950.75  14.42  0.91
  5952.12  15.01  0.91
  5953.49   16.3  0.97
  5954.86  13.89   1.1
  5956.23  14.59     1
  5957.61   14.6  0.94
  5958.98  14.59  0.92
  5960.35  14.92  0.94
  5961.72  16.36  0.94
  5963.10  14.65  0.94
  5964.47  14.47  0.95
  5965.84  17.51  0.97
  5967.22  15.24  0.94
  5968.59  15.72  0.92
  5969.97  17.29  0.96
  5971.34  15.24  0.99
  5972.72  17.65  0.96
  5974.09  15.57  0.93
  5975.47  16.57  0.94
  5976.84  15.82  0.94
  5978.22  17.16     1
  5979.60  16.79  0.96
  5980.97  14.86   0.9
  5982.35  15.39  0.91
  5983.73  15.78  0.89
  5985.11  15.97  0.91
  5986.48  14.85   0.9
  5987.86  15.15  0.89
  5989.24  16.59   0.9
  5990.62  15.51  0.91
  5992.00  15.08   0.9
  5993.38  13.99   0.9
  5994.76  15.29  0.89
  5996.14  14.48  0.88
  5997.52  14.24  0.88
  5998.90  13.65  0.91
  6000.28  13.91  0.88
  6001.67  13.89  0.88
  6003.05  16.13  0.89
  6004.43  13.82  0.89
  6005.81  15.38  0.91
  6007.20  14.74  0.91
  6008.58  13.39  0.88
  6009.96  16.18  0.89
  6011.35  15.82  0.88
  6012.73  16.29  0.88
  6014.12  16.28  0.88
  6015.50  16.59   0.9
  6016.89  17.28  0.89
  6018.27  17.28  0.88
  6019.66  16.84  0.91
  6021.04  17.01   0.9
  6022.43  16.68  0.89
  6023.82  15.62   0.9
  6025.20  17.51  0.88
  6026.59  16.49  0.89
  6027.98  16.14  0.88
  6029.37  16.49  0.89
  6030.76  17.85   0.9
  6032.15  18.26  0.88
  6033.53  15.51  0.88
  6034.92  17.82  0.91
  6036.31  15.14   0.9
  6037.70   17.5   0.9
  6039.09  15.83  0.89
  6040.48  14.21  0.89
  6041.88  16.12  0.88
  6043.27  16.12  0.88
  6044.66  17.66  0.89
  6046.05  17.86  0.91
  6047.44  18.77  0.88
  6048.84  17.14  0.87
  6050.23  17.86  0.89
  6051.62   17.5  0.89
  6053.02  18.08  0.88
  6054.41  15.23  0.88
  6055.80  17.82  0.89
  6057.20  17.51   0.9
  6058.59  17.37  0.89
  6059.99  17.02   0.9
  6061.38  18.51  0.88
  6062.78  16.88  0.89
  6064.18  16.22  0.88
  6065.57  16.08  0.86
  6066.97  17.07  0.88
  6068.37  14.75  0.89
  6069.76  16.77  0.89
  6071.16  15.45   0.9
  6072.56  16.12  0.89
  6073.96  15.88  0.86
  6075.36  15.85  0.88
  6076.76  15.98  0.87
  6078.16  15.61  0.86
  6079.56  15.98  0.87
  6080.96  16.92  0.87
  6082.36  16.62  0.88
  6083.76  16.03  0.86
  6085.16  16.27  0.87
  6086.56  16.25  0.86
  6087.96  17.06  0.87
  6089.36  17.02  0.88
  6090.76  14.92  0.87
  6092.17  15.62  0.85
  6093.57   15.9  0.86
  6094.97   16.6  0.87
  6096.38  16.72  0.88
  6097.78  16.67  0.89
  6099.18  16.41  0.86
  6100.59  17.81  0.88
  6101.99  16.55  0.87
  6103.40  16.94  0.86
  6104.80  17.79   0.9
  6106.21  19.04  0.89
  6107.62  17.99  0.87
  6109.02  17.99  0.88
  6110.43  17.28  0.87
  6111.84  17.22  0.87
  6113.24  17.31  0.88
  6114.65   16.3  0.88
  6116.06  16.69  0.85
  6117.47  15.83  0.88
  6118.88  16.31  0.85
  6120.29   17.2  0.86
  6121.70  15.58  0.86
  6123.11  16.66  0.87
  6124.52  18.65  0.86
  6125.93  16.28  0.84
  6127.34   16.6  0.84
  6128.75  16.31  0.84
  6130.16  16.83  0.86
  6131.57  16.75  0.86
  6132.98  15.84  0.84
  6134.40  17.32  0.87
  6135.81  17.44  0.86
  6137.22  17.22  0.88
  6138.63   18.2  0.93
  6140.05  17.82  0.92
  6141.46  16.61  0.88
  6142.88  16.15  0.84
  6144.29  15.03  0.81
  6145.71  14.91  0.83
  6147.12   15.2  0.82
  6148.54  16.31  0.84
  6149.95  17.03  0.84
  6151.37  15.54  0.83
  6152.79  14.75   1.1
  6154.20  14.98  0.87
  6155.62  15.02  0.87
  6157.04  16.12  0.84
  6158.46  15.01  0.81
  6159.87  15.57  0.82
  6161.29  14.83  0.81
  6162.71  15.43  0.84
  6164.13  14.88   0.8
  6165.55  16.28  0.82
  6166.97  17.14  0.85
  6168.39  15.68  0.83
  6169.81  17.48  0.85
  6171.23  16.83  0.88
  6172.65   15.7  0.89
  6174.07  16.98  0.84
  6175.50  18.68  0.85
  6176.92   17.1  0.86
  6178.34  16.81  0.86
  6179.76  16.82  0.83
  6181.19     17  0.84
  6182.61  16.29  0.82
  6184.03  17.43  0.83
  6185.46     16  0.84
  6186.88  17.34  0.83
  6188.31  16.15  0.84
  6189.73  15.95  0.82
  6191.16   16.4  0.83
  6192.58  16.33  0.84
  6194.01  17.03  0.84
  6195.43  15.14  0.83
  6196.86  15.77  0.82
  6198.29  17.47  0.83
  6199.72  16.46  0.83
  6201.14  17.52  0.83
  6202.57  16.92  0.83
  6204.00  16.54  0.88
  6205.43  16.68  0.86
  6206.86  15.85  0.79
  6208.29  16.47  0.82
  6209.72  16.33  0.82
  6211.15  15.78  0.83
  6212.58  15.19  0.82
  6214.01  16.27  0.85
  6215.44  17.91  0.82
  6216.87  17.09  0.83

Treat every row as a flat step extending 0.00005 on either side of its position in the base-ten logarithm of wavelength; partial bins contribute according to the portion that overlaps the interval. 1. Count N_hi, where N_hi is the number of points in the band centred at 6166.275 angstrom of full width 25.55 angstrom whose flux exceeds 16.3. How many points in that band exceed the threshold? 7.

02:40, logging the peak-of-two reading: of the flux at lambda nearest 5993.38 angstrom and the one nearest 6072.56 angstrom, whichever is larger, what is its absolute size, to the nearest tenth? 16.1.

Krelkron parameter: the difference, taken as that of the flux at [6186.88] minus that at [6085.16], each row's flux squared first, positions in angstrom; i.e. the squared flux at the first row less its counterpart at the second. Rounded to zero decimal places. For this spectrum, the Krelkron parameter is 36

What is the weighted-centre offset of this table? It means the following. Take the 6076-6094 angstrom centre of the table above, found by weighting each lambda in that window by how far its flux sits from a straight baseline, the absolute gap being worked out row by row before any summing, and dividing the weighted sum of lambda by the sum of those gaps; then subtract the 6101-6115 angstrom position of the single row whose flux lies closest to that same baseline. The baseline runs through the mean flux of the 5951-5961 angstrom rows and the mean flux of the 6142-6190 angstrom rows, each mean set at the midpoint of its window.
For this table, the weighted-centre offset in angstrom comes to -29.2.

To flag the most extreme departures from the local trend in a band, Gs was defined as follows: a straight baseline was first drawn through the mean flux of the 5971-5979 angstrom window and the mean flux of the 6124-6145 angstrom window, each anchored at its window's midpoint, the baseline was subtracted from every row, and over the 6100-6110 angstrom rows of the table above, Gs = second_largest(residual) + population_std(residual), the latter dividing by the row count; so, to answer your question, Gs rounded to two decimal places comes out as 1.95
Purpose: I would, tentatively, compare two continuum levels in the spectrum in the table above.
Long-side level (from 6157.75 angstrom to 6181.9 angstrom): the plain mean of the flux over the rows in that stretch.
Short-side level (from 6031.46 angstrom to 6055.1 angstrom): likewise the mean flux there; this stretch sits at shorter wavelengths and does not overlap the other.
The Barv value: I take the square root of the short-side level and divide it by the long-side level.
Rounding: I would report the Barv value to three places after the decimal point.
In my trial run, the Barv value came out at 0.251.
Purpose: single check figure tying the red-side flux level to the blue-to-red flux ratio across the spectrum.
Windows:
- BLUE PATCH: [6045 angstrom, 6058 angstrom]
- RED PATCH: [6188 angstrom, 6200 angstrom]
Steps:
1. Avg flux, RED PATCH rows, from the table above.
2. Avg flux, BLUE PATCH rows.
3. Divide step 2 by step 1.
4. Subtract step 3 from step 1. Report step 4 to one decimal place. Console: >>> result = 15.2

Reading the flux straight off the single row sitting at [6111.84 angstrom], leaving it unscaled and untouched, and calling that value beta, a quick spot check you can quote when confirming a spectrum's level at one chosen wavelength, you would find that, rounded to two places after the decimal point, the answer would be 17.22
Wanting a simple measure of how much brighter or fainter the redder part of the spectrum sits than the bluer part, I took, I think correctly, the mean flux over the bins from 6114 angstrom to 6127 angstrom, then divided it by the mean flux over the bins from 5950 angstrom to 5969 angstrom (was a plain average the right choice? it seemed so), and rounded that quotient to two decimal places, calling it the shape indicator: 1.10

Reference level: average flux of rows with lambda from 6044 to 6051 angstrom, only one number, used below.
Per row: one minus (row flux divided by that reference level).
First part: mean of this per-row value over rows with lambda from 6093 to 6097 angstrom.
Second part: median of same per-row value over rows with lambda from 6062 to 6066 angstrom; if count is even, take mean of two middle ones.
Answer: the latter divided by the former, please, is 1.1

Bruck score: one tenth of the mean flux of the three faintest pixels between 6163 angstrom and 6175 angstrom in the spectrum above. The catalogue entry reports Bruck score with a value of 1.54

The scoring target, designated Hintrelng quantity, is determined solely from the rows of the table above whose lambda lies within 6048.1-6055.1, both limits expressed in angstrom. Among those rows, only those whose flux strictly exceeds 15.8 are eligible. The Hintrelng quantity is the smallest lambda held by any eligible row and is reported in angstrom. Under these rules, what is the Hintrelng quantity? 6048.84 angstrom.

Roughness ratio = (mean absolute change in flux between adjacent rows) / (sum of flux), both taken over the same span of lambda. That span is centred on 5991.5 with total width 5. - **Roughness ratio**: 0.014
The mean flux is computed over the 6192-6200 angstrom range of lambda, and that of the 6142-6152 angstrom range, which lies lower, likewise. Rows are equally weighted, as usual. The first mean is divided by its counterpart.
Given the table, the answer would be 1.04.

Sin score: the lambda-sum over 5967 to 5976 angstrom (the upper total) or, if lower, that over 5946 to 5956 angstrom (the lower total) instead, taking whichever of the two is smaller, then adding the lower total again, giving 207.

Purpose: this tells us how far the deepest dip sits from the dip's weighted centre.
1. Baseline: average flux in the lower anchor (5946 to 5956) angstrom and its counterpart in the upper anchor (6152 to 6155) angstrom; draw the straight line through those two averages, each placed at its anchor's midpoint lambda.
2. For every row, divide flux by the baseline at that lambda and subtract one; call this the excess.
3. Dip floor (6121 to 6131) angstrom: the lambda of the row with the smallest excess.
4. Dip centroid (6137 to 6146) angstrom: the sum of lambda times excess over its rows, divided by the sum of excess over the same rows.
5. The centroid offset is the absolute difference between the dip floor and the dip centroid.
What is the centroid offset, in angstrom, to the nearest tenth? 18.0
